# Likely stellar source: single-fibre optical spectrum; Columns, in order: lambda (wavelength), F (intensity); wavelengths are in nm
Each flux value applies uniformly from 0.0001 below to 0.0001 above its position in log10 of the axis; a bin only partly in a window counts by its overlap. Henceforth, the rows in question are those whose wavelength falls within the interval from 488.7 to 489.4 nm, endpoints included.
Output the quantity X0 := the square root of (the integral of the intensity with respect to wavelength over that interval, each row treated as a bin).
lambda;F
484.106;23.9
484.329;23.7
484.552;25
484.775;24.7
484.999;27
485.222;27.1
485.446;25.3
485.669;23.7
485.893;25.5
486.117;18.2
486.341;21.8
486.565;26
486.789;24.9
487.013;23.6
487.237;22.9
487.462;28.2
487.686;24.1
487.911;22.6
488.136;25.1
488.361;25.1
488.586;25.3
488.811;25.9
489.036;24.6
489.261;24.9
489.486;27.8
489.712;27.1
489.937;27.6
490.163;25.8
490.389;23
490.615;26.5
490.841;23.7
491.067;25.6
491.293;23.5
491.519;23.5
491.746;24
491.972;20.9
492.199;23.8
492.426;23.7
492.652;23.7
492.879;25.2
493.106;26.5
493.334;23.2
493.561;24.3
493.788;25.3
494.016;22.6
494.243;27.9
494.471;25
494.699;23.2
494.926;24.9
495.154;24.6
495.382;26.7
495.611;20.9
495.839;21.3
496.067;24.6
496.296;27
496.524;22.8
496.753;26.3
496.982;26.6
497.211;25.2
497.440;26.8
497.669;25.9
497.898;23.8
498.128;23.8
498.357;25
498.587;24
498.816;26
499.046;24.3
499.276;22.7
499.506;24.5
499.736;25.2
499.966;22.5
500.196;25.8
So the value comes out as 4.2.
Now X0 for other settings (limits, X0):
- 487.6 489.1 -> 6.1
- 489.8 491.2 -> 6.0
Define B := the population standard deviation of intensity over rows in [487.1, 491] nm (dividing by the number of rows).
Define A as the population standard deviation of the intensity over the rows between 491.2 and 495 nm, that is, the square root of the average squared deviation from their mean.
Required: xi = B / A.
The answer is 1.11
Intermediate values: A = 1.5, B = 1.7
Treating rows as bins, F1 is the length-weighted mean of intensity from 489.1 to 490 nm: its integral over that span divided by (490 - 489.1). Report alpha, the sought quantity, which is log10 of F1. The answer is 1.43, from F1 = 26.7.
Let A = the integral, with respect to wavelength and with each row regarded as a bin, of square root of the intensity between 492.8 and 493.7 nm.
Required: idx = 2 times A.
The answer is 8.96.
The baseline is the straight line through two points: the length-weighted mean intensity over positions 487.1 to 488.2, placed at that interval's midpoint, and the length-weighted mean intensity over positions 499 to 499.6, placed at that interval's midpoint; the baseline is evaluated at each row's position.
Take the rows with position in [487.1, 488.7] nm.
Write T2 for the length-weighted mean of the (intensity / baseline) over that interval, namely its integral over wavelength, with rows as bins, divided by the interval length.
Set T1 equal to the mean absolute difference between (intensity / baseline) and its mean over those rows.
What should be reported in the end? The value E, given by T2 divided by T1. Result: 18.3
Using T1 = 0.055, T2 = 1.01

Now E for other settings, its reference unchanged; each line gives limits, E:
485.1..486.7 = 10.4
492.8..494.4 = 17.9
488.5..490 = 22.4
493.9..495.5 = 18.8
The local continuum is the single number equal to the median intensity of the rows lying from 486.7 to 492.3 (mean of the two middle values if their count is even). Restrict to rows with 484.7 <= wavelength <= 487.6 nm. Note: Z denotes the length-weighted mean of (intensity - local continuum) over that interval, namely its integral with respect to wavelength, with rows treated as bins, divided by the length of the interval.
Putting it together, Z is -0.38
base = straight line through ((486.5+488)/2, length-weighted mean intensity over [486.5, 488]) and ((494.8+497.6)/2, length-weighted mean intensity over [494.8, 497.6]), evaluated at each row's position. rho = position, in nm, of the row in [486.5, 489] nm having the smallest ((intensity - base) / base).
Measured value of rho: 487.911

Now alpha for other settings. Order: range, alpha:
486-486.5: 1.31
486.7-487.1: 1.39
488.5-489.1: 1.40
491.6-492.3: 1.36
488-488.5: 1.40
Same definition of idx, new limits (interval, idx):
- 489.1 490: 9.30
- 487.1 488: 8.90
